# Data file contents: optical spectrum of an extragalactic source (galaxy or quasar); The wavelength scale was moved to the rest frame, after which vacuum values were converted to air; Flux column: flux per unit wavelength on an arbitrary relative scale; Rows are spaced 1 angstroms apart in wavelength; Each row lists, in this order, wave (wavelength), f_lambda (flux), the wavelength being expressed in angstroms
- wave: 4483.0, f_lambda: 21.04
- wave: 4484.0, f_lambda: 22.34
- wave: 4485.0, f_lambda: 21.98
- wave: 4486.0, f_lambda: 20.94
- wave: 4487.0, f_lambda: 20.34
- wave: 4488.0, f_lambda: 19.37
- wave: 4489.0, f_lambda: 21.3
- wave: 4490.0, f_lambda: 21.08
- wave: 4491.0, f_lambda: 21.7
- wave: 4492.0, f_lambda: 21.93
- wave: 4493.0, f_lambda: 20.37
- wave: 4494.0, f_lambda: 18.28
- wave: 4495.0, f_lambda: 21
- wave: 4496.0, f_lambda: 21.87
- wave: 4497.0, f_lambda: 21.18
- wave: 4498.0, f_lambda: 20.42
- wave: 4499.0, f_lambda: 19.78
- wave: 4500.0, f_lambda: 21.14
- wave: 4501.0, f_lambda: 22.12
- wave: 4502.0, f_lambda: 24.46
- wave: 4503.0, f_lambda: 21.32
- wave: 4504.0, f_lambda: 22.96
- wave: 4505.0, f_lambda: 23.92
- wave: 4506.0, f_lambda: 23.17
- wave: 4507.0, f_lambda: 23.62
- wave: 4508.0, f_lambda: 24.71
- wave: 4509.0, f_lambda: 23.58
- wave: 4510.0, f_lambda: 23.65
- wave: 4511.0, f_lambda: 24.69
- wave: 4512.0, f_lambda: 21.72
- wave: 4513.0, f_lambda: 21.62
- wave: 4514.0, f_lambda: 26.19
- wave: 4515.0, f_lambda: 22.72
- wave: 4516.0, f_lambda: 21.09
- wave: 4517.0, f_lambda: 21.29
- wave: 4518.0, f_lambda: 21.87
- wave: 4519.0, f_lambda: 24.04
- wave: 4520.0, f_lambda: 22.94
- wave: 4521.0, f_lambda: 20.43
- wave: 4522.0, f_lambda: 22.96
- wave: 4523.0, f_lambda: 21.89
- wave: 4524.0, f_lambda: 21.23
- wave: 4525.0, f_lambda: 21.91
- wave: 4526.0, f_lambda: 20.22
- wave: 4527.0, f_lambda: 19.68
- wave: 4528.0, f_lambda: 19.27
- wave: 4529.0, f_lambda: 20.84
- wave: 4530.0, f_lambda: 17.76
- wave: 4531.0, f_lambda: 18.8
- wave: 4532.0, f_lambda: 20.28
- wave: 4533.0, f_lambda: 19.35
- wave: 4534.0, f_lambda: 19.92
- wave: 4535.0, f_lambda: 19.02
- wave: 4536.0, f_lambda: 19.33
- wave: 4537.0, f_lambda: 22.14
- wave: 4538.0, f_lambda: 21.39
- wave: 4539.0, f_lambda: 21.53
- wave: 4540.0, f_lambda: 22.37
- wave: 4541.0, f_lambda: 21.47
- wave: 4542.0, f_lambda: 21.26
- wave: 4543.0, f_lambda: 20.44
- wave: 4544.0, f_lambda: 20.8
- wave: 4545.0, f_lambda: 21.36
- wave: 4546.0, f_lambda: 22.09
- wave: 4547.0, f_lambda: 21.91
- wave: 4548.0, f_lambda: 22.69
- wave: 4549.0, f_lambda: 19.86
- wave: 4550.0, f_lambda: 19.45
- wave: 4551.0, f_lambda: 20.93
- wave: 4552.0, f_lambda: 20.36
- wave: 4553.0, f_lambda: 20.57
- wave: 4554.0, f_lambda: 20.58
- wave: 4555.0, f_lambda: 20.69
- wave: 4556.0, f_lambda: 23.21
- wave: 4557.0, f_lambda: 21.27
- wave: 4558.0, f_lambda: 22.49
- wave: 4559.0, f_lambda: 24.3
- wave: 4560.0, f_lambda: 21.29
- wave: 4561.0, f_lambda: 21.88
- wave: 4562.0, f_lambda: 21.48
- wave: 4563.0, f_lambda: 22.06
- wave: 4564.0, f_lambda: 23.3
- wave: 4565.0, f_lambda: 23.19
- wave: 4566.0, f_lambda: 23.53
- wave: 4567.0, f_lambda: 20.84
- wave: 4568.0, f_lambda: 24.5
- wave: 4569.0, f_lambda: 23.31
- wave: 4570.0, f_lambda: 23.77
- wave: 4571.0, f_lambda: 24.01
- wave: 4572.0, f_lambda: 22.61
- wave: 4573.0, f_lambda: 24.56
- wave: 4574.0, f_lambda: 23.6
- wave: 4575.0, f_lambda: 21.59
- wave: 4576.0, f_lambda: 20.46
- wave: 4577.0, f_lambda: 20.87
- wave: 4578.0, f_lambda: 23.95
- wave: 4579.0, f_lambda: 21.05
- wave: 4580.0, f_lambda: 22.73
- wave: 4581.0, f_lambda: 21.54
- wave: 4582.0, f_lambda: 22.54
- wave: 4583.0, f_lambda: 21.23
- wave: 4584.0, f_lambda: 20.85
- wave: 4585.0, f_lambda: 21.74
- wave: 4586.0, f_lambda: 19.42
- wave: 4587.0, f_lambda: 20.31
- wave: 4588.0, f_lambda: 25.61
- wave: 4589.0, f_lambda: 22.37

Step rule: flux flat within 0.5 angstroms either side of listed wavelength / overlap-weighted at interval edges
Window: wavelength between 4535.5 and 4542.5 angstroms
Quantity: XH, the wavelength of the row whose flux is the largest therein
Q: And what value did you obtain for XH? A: 4540.0 angstroms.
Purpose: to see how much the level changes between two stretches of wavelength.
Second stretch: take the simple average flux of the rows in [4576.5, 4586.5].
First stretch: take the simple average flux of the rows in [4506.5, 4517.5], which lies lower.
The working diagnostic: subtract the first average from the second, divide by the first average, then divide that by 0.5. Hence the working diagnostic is -0.14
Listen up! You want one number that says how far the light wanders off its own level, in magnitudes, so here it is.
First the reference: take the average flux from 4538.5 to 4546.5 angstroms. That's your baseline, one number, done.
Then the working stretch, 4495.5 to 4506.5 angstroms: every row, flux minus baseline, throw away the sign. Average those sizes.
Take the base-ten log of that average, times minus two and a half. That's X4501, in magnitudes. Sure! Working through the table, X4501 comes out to -0.20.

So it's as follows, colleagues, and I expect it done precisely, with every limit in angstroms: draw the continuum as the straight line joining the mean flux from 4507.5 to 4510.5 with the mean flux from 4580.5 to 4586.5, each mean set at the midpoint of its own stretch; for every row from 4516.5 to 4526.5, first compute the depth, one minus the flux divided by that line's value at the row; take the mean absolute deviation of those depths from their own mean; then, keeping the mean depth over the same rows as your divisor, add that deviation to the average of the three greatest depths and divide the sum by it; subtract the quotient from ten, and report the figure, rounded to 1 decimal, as 7.7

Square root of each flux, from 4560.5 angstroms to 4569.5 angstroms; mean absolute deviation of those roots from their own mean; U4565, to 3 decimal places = 0.104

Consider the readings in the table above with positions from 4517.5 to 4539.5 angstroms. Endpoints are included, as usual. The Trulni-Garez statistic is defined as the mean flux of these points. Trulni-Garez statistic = 20.8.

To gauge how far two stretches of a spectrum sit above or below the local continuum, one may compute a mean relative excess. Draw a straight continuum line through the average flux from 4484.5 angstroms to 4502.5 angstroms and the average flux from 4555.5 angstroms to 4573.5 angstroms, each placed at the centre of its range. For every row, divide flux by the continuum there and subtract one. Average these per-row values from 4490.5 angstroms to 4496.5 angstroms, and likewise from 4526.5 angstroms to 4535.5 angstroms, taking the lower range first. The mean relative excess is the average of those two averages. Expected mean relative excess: -0.06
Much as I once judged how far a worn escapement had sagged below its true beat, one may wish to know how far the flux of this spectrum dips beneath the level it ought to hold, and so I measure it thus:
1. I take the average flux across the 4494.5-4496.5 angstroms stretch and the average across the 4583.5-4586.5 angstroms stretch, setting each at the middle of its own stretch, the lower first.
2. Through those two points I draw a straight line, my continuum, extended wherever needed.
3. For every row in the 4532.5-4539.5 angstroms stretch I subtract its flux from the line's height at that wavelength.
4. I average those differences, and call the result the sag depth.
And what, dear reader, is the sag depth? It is 0.7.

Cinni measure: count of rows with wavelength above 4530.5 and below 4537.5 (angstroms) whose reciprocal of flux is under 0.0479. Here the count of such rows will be 1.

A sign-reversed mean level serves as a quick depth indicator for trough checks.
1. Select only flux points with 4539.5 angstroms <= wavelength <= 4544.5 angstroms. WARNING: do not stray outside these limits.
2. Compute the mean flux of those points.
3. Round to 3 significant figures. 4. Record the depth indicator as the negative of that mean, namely -21.3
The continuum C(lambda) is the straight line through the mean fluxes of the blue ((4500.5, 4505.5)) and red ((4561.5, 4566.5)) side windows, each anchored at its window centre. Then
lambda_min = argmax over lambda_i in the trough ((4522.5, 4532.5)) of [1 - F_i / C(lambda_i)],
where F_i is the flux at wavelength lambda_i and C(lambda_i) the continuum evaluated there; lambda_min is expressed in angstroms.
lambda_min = 4530.0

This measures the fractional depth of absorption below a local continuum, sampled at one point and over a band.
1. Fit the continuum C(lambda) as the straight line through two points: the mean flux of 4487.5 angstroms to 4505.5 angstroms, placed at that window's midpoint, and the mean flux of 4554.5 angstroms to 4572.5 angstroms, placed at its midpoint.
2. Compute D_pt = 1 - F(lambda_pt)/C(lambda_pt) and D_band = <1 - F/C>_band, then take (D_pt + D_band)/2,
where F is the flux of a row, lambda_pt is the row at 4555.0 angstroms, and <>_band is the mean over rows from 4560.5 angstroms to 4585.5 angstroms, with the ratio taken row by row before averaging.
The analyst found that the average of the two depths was 0.048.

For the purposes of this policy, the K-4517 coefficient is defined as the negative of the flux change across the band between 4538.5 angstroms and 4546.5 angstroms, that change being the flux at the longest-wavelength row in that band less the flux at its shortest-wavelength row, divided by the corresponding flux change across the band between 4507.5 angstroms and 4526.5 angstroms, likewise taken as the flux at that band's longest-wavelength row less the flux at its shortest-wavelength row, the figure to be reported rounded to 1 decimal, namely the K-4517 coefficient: 0.1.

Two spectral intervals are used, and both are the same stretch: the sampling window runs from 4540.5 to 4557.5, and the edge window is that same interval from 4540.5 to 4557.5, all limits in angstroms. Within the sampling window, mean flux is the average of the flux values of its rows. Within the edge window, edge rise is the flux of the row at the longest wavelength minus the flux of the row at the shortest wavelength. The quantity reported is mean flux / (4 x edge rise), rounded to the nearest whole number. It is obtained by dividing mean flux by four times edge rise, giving -26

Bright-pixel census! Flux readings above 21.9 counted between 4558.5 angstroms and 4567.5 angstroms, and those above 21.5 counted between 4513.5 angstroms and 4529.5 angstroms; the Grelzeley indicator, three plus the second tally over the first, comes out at 4.6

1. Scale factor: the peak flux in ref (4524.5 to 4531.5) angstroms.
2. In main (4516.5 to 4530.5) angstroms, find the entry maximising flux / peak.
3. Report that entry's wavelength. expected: 4519.0 angstroms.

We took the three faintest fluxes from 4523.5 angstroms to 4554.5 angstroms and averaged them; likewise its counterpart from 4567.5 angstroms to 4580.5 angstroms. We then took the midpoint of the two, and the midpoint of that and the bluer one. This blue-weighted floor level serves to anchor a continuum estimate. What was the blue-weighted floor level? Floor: 19.1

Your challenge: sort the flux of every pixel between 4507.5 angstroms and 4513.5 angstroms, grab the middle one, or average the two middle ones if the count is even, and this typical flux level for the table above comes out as 23.6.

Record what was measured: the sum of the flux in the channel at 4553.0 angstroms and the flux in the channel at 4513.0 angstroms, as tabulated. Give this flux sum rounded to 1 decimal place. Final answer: 42.2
